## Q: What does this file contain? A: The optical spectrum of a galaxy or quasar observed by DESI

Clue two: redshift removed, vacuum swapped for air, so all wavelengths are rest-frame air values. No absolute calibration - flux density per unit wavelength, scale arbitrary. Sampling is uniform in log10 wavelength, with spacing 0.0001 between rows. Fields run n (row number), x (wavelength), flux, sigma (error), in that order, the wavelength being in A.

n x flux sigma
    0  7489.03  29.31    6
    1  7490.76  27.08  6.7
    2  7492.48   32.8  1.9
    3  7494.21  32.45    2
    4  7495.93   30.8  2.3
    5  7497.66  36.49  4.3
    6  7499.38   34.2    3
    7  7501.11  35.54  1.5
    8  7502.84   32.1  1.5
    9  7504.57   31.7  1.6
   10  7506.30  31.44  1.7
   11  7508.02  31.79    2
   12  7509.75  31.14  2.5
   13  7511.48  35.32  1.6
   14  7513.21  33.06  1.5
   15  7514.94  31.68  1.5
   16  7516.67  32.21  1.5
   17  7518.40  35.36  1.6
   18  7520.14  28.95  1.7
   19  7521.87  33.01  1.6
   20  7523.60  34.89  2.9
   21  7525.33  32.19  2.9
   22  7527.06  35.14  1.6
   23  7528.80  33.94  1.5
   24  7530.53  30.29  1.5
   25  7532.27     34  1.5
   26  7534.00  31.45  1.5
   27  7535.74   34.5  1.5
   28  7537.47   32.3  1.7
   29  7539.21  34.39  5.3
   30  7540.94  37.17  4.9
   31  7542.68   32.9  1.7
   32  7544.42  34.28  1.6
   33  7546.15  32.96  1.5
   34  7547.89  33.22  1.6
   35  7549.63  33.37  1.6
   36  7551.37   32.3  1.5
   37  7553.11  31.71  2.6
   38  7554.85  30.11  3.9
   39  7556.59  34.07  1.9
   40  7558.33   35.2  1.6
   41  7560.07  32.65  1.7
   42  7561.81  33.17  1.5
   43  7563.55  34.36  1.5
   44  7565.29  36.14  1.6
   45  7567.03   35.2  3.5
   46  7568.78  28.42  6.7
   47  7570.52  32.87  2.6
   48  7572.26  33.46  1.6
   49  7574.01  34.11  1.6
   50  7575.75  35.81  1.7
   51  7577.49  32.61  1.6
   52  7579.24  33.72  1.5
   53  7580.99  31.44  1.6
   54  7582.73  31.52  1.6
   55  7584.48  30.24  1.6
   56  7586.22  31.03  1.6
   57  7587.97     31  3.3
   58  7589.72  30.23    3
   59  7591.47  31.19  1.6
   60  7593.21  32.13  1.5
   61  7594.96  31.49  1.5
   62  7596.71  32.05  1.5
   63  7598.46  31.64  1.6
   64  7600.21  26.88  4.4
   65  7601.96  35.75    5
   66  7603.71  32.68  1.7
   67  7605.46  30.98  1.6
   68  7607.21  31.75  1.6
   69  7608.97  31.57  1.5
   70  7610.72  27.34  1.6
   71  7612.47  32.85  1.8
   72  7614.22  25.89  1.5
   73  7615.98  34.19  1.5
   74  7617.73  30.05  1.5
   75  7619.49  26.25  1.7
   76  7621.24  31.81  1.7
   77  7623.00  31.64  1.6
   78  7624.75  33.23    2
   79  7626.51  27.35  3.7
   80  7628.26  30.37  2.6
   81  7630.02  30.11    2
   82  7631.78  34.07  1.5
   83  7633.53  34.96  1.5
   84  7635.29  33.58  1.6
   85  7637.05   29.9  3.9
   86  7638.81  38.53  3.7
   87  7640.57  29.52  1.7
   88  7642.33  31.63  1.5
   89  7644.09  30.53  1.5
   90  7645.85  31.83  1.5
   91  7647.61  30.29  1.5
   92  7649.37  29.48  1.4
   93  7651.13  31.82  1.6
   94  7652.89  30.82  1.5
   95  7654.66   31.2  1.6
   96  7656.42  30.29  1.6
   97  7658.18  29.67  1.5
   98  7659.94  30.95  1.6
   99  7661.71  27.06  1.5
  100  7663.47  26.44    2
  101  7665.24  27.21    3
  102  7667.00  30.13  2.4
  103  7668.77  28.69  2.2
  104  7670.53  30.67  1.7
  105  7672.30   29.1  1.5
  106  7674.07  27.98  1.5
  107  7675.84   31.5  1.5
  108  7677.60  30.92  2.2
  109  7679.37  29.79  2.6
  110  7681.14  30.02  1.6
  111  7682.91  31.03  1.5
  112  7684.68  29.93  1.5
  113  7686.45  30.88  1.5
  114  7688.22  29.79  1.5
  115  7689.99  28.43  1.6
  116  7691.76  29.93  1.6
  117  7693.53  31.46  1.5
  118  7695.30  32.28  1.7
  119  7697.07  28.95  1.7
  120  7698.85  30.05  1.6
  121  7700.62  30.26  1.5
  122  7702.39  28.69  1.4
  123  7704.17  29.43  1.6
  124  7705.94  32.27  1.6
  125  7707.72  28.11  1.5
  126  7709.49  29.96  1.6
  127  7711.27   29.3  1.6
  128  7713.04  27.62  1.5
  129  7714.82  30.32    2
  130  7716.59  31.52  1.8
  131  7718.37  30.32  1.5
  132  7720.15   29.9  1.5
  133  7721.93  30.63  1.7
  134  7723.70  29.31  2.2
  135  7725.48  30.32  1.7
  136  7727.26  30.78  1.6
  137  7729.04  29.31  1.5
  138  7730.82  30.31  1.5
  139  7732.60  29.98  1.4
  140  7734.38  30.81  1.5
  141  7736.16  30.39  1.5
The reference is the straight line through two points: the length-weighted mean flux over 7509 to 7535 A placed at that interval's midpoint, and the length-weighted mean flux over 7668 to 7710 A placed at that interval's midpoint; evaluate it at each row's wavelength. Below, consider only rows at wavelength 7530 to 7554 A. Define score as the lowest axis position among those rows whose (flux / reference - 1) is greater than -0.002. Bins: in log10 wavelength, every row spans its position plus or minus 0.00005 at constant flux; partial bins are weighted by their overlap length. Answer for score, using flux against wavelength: 7532.27 A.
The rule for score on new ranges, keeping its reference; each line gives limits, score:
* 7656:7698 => 7659.94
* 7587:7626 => 7593.21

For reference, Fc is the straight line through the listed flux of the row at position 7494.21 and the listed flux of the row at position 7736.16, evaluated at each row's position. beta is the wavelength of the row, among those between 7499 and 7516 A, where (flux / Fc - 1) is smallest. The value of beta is 7509.75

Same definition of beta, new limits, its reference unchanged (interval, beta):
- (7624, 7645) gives 7626.51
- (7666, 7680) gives 7674.07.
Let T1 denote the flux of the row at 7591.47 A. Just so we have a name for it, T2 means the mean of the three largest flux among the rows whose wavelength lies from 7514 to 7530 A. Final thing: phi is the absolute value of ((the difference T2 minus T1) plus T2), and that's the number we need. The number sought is 39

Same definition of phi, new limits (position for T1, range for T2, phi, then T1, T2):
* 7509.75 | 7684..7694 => 30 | 31.14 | 31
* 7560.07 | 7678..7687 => 29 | 32.65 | 31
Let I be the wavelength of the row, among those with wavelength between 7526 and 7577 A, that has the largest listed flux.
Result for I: 7540.94 A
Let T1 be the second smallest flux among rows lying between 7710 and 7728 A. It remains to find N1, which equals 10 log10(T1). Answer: 14.7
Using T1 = 29.3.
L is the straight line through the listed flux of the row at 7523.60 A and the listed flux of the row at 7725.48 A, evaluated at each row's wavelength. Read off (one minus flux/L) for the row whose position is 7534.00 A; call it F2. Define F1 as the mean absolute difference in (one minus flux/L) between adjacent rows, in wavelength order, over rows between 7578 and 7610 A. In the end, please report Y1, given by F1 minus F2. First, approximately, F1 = 0.050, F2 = 0.09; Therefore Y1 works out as -0.04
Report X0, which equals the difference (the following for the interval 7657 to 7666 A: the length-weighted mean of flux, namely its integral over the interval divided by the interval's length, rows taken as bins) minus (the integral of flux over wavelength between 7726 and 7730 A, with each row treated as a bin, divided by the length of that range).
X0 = -2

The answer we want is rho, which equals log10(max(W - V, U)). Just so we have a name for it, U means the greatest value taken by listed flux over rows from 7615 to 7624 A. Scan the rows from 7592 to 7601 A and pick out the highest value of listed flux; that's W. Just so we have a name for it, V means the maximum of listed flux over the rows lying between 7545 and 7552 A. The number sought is 1.53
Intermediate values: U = 34.19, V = 33.37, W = 32.13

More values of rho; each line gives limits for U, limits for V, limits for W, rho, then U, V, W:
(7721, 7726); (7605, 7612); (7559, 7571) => 1.49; 30.63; 31.75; 36.14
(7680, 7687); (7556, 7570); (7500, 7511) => 1.49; 31.03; 36.14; 35.54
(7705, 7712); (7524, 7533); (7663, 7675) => 1.51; 32.27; 35.14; 30.67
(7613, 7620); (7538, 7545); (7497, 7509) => 1.53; 34.19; 37.17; 36.49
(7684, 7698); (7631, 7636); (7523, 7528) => 1.51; 32.28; 34.96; 35.14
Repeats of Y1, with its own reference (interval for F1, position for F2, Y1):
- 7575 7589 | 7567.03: 0.08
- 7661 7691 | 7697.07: -0.02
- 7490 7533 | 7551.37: 0.01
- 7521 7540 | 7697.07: 0.01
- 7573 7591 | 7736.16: 0.05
